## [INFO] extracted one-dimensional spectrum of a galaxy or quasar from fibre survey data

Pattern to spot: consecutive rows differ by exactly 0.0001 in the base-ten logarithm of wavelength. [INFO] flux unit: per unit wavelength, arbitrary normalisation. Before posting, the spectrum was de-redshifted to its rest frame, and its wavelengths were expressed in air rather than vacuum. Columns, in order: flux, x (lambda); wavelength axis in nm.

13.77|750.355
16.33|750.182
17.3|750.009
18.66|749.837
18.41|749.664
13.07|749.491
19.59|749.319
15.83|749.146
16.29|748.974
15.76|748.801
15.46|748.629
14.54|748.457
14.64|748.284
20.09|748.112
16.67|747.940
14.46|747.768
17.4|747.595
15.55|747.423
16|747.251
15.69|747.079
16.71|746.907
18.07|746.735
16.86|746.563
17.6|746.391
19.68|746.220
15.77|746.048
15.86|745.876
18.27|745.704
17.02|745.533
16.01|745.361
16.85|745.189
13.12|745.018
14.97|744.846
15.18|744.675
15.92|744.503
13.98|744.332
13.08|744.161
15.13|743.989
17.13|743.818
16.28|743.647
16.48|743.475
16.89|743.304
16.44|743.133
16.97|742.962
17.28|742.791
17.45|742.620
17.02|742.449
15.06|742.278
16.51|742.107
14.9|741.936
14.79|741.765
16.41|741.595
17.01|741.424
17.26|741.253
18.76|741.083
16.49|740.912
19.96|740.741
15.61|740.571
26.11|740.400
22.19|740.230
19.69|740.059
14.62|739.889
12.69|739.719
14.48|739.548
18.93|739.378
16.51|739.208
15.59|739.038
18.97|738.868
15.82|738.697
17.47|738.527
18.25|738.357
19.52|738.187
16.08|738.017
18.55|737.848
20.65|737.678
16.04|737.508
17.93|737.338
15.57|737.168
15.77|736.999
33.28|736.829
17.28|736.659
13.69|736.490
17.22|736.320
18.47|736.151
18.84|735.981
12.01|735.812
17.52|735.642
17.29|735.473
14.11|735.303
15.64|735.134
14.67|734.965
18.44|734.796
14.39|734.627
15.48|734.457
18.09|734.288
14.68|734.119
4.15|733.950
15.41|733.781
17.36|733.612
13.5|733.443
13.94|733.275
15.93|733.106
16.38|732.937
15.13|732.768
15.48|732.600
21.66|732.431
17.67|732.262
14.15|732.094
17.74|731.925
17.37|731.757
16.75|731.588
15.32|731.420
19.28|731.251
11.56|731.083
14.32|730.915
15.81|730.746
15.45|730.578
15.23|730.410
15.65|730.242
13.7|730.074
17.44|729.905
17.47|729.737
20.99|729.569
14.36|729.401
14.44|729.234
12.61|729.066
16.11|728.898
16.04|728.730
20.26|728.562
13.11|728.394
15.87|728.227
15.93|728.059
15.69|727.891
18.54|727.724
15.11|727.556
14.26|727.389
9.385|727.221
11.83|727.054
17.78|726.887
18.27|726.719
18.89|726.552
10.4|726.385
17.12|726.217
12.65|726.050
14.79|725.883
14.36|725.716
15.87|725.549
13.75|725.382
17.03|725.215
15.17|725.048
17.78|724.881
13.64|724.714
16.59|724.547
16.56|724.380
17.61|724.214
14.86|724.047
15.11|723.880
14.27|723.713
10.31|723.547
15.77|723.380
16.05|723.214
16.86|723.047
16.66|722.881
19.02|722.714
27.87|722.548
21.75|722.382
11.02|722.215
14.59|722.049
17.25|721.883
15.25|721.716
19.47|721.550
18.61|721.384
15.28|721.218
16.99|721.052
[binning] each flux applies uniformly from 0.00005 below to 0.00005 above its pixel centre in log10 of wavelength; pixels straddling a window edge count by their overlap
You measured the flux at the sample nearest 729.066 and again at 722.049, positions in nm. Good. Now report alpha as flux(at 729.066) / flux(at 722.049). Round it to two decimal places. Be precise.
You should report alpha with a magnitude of 0.86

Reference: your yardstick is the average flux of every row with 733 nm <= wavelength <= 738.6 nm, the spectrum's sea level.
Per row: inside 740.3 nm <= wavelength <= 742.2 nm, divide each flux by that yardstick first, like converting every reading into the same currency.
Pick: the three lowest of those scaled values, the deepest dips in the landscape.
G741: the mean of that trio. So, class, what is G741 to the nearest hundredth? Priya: 0.91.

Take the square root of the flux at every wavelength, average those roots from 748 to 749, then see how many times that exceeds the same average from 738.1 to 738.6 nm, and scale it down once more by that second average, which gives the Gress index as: 0.218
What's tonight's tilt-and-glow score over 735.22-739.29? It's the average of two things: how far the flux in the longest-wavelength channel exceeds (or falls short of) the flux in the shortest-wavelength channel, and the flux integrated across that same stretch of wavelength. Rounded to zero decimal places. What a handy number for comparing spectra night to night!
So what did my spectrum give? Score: 37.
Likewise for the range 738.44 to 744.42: 49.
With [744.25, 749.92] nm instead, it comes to 49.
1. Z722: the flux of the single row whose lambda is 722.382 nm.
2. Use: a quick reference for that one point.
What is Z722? 21.75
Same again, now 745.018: 13.12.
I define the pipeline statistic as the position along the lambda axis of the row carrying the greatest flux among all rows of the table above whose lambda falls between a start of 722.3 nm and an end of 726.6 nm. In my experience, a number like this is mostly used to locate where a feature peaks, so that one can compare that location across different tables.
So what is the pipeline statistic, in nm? 722.548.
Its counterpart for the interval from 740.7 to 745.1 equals 740.741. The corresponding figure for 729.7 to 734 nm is 732.431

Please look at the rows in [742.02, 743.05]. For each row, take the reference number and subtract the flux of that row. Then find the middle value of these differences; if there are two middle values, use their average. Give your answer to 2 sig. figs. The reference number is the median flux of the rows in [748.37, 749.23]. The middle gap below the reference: -1.2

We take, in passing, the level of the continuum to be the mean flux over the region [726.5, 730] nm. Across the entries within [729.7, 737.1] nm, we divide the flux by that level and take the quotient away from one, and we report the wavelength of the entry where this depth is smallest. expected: 736.829 nm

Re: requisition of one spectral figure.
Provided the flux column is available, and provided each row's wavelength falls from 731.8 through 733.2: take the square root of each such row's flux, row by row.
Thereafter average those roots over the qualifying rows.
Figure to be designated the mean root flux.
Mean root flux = 4.09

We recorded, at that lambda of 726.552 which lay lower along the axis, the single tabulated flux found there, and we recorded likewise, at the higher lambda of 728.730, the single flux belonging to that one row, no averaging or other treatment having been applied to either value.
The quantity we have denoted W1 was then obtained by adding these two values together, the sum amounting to 34.9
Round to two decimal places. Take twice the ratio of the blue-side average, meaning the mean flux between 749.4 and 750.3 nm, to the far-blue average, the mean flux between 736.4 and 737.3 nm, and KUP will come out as 1.75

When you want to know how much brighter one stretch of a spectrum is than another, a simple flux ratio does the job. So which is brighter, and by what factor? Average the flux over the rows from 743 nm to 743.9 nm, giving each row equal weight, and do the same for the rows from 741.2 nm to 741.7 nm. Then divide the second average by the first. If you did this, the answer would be 1.01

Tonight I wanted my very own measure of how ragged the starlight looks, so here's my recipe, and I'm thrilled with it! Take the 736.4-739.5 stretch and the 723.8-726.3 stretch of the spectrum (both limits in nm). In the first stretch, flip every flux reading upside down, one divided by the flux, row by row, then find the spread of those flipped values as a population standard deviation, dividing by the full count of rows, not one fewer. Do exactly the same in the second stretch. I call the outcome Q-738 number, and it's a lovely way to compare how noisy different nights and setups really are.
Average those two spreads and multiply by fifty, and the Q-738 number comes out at 0.38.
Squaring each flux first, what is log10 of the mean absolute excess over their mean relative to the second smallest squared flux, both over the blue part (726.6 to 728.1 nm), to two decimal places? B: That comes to -0.33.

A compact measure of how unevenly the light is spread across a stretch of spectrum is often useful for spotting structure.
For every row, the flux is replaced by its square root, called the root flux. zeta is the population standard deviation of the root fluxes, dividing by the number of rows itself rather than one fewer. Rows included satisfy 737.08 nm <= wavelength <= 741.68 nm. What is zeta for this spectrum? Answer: 0.31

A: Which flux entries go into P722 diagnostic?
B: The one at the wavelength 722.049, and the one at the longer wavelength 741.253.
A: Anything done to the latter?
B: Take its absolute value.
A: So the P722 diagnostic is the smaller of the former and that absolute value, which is 14.6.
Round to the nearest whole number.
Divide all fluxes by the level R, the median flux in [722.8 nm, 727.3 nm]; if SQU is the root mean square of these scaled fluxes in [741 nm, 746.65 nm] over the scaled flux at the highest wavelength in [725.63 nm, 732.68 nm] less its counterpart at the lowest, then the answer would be 15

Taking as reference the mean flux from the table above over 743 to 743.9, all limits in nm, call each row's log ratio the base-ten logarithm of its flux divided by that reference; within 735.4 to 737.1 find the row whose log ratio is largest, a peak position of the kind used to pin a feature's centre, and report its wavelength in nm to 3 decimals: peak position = 736.829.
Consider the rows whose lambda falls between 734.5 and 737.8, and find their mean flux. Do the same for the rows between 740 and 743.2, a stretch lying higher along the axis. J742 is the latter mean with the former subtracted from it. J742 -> 0.4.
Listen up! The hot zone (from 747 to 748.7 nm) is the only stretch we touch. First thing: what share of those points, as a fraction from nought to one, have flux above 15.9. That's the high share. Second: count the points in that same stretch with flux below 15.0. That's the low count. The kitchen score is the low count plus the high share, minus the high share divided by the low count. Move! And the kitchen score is 3.3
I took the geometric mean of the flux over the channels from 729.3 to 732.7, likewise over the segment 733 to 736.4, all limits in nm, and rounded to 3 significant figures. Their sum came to 31.0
